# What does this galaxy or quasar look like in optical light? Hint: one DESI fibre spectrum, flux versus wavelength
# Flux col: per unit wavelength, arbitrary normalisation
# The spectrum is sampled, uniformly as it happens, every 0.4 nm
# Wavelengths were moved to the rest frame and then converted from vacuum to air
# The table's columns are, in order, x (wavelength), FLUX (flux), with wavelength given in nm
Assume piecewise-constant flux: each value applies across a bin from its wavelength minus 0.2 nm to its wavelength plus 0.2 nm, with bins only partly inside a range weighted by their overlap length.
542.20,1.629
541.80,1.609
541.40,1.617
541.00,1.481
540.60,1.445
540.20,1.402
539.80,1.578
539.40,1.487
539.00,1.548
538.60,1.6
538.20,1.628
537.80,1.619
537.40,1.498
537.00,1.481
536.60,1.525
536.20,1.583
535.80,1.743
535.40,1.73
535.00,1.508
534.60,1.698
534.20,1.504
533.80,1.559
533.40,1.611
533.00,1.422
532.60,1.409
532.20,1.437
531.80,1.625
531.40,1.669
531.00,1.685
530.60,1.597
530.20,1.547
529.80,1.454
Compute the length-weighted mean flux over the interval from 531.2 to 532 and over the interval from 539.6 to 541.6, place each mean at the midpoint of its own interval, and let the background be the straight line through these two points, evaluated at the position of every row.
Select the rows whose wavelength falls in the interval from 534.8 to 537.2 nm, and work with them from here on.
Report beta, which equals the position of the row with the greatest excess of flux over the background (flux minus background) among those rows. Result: 535.80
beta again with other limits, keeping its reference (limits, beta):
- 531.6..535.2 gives 534.60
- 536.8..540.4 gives 538.20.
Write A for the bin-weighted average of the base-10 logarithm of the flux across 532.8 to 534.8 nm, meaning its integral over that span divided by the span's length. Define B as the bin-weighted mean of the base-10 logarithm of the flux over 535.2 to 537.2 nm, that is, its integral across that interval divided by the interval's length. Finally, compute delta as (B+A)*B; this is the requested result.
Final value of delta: 0.082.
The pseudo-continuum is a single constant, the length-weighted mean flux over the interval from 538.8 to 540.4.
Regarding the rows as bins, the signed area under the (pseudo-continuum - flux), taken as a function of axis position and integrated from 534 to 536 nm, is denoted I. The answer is -0.27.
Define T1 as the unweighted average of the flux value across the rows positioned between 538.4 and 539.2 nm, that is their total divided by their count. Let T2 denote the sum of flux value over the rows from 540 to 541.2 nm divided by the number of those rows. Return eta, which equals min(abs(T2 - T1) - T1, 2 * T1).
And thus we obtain -1.44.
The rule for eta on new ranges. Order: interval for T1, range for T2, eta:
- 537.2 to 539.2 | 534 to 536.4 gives -1.53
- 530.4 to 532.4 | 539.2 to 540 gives -1.53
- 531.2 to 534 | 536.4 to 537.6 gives -1.50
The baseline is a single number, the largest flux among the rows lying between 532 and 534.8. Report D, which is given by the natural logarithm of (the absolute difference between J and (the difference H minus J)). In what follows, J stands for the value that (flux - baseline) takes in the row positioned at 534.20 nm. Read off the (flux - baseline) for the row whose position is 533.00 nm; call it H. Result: -2.2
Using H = -0.28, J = -0.19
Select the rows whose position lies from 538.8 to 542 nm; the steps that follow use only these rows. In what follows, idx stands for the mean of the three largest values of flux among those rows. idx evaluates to 1.60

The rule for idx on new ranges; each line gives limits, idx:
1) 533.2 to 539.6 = 1.72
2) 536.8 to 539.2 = 1.62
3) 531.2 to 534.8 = 1.66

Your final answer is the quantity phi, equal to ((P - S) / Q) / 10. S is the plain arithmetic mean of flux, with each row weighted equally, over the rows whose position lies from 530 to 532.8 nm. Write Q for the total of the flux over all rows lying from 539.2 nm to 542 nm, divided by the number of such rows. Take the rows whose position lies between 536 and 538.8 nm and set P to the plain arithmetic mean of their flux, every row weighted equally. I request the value -0.0003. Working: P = 1.56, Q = 1.52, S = 1.57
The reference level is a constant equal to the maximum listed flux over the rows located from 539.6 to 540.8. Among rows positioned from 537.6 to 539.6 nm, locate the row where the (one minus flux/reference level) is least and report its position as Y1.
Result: 538.20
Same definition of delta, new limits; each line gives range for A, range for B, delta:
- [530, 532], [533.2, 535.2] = 0.080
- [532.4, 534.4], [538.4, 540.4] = 0.065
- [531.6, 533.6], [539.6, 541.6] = 0.062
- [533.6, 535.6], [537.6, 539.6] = 0.079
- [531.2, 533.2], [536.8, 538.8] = 0.072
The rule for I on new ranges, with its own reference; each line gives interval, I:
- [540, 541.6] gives 0.03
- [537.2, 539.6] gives -0.14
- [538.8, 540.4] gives 0.00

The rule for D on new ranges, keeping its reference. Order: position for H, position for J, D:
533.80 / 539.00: -1.8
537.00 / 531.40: -1.8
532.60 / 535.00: -2.4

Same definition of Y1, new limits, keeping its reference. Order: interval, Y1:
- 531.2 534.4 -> 531.40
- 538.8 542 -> 541.40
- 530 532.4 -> 531.00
